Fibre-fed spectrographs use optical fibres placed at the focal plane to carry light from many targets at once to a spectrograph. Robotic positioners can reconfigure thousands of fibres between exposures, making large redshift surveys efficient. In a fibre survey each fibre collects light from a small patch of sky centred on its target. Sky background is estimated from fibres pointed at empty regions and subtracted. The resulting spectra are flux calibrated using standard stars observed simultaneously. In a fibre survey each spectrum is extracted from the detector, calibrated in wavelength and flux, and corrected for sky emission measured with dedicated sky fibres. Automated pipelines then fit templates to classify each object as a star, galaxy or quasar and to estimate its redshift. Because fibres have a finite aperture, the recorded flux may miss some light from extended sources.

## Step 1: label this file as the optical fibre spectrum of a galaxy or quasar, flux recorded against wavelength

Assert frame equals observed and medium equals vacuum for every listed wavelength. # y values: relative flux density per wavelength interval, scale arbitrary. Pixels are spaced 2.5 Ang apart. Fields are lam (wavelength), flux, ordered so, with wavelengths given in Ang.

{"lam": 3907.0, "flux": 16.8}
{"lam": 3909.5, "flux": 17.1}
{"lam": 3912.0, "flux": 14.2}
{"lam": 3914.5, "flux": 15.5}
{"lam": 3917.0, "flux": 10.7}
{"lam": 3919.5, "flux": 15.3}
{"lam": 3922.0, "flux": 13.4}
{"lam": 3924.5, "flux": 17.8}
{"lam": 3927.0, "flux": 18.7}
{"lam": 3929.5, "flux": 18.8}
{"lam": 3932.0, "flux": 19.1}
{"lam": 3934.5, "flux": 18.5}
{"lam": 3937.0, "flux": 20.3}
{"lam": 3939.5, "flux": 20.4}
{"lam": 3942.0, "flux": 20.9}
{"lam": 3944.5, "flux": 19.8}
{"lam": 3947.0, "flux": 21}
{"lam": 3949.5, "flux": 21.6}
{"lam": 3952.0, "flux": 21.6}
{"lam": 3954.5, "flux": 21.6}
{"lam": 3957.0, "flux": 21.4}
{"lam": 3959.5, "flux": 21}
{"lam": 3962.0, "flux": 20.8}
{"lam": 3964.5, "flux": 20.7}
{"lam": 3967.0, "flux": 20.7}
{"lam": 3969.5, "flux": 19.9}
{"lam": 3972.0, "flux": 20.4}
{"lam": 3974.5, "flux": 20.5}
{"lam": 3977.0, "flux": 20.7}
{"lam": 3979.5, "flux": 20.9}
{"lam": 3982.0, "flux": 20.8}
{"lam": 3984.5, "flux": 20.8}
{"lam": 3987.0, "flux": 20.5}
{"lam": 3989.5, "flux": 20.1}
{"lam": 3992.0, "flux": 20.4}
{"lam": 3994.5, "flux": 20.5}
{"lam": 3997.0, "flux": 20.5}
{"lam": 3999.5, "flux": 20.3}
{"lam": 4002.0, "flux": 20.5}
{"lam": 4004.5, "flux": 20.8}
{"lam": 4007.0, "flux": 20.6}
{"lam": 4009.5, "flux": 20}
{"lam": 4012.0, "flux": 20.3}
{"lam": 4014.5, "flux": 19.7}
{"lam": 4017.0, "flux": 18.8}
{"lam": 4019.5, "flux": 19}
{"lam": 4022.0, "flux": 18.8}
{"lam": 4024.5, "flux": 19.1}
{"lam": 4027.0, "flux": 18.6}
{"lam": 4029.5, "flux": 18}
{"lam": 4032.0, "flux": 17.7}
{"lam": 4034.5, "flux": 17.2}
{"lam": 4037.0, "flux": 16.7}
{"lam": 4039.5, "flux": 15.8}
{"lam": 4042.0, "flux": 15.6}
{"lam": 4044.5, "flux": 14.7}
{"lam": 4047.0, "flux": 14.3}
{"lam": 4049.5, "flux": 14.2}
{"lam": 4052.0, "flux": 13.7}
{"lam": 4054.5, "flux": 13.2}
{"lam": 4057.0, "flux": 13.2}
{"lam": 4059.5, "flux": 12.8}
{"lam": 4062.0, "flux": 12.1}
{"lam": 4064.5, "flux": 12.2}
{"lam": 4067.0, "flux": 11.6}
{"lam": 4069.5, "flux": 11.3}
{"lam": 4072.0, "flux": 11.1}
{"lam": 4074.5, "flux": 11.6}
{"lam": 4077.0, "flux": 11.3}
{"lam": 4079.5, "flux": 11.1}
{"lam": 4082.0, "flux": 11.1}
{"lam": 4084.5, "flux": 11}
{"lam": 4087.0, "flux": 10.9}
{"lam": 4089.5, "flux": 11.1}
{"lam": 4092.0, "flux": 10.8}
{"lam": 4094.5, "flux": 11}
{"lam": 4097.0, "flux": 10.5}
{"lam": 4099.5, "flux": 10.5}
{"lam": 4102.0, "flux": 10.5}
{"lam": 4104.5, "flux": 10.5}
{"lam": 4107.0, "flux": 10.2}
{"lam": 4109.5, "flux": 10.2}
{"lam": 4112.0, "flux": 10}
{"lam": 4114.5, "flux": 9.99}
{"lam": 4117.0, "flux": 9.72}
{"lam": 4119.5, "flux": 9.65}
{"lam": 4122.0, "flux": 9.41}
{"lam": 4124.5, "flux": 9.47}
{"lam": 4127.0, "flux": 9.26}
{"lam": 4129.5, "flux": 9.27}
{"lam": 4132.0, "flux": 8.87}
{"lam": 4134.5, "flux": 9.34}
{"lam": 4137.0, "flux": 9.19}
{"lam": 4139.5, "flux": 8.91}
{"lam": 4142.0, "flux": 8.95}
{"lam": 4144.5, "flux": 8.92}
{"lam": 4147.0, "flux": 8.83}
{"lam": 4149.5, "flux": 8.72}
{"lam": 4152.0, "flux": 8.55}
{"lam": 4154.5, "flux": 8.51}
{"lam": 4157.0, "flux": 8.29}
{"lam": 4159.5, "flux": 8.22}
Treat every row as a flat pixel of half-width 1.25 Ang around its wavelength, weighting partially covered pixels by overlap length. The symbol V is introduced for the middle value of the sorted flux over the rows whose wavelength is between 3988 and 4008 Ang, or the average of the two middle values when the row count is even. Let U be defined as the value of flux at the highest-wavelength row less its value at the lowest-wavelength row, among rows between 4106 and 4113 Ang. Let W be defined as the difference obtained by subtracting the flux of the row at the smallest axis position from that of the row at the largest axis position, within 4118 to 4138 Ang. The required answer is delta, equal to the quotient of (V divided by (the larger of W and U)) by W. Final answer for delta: 223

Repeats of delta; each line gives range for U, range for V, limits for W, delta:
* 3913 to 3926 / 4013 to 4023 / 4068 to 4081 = -41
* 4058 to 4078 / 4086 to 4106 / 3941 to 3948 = 1065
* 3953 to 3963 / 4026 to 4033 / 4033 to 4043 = 14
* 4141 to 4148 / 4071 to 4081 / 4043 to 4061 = 49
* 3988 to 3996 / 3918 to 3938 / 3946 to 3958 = 116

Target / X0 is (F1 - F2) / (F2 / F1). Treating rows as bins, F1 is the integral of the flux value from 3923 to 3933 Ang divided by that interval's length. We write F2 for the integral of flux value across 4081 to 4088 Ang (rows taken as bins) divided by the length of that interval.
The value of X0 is 13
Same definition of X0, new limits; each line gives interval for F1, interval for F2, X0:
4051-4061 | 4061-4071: 2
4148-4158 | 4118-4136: -1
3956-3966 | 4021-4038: 3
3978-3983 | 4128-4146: 27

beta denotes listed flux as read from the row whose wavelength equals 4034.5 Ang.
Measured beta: 17.2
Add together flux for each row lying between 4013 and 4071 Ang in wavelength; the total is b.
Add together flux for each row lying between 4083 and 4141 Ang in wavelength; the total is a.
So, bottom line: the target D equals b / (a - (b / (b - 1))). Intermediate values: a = 230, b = 358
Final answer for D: 1.6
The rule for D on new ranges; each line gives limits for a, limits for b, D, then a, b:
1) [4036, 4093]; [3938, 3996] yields 1.6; 291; 477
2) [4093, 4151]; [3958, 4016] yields 2.1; 222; 471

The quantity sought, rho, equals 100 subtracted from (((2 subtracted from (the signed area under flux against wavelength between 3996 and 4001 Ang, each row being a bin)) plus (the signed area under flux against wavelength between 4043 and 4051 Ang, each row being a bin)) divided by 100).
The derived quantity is -97.8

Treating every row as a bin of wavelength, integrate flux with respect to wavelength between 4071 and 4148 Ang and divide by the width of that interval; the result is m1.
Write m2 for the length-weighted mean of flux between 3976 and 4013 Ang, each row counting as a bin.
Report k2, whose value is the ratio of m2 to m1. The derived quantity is 2.03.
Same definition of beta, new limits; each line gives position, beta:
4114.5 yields 9.99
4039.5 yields 15.8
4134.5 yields 9.34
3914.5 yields 15.5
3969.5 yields 19.9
